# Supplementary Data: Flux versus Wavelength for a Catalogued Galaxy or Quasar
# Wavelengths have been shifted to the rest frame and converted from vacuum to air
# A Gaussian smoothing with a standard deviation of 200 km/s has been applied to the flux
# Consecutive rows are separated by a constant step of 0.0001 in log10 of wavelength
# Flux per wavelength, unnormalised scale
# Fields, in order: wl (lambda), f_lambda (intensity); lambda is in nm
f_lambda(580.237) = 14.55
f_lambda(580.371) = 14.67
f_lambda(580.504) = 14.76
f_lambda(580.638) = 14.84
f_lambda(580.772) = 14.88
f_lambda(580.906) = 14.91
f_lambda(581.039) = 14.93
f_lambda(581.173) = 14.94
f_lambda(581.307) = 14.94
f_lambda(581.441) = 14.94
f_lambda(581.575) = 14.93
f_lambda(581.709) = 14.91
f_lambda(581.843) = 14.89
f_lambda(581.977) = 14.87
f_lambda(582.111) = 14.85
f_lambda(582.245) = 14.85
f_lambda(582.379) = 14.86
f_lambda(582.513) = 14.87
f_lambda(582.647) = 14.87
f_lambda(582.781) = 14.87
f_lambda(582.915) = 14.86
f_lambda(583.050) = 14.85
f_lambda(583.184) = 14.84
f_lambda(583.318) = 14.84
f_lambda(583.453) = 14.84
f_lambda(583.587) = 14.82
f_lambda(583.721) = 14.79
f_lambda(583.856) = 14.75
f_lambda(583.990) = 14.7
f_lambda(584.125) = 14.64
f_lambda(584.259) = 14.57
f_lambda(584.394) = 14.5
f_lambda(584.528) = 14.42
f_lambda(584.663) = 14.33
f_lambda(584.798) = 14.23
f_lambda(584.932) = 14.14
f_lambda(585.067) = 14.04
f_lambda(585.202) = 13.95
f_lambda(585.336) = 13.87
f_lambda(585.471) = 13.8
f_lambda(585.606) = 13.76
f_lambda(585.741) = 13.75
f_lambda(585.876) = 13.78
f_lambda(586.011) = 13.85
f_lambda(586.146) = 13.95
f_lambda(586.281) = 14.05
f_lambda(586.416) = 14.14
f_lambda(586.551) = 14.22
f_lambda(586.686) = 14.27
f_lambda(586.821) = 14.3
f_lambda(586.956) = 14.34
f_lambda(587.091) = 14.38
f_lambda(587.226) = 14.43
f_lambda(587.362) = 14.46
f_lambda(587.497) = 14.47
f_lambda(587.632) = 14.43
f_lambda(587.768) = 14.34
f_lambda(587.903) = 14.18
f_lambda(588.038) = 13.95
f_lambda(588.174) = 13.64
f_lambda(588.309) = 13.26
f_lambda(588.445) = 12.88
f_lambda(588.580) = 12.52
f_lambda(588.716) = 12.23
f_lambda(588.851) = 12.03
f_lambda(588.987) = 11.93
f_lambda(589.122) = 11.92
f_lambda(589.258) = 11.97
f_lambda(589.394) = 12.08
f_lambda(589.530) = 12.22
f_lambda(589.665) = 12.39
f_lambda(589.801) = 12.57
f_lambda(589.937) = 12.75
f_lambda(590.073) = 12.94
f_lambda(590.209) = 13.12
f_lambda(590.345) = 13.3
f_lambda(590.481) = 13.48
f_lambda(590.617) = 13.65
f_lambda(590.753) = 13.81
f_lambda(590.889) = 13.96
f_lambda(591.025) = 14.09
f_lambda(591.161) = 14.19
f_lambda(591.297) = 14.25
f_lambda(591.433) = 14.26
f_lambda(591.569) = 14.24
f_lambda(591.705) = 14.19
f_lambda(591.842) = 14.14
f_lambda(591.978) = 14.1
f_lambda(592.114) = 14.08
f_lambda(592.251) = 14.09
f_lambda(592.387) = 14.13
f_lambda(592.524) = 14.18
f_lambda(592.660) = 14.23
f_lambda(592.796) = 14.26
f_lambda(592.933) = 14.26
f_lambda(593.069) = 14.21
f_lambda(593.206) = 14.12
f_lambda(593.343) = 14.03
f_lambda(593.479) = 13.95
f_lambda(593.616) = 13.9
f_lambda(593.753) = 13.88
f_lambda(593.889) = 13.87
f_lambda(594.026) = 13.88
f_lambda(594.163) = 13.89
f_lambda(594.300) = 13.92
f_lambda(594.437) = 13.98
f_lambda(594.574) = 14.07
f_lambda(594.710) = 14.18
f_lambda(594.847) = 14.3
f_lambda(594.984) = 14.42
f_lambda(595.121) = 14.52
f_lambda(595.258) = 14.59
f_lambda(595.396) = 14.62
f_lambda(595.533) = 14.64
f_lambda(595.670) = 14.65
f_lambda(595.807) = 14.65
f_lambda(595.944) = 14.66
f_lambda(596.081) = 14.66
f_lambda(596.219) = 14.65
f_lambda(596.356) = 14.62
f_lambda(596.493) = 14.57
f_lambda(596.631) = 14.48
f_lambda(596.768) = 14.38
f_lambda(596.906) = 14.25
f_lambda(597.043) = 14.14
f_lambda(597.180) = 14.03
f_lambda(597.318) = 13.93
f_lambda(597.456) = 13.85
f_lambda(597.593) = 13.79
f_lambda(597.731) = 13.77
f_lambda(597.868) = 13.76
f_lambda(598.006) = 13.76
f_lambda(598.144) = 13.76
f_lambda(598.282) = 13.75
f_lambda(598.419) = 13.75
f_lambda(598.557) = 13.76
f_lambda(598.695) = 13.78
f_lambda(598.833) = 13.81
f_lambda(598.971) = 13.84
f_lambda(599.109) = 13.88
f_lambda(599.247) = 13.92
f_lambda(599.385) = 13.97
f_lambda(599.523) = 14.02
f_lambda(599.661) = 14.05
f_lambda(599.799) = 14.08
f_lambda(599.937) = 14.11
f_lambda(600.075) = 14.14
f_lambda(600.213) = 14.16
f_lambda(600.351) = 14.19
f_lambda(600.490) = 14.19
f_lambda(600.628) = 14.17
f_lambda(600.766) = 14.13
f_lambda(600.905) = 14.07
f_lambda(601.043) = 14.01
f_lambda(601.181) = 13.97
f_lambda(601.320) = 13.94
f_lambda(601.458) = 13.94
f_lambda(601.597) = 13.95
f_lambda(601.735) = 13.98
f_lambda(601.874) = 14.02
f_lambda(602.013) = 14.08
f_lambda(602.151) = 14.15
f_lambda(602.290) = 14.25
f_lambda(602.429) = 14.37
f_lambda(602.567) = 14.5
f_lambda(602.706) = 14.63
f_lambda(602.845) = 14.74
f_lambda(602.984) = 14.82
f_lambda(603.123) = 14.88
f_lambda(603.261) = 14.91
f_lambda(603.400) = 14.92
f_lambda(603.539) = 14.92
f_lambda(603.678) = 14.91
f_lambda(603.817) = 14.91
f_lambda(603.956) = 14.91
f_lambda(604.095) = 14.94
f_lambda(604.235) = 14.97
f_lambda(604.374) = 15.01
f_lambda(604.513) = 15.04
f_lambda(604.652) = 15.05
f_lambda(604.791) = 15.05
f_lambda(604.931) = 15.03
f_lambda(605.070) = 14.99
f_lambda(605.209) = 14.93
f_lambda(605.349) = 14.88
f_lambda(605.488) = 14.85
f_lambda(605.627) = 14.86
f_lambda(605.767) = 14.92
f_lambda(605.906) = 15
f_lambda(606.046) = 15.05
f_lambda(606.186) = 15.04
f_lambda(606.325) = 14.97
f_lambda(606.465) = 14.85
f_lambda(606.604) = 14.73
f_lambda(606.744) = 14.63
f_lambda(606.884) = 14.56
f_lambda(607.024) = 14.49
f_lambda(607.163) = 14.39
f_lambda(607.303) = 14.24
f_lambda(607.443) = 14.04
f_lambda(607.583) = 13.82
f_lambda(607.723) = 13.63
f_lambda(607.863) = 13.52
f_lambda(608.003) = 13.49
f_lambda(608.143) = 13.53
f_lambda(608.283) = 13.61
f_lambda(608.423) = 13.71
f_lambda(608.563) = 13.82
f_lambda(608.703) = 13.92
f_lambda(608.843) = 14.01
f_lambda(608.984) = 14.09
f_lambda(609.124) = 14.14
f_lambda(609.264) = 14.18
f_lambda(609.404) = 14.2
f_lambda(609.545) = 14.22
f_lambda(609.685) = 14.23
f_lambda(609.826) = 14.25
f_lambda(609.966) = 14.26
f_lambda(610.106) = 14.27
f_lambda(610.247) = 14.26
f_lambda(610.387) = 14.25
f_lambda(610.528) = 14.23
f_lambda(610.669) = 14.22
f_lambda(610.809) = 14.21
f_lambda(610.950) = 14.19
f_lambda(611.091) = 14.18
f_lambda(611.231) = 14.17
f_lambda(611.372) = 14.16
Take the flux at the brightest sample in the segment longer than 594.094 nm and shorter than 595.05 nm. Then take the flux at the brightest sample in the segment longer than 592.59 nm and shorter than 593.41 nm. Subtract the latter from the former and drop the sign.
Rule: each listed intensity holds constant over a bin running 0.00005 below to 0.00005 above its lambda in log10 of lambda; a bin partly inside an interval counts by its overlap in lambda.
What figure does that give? 0.16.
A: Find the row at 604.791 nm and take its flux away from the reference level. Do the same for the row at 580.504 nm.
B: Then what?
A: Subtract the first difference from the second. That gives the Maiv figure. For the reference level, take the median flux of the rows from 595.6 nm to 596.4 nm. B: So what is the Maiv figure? 0.29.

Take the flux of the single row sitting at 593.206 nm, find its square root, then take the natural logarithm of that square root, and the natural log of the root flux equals 1.324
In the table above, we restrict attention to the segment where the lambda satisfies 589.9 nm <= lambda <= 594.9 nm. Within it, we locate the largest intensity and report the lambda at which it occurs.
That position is 594.847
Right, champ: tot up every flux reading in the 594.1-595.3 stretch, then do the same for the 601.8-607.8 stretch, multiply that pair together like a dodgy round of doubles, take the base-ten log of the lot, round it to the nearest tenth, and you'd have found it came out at 4.9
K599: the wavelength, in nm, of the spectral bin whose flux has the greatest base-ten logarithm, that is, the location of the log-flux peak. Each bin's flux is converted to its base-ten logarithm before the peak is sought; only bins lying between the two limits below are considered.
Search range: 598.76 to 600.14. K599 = 600.075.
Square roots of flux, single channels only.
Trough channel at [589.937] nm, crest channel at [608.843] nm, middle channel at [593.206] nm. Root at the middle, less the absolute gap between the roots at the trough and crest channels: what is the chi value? 3.59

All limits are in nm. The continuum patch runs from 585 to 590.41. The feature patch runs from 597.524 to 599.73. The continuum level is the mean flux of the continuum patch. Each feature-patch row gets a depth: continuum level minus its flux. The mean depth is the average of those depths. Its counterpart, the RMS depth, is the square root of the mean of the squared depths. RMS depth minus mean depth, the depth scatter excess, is 0.8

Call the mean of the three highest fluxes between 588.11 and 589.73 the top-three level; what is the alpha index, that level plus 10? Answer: 23.3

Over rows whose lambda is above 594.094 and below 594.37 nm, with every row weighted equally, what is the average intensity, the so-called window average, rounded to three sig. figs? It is 13.9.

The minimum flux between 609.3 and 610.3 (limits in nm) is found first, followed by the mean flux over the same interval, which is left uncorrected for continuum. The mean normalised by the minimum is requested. 1.003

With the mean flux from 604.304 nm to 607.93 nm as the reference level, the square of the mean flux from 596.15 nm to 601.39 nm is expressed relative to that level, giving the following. 13.4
